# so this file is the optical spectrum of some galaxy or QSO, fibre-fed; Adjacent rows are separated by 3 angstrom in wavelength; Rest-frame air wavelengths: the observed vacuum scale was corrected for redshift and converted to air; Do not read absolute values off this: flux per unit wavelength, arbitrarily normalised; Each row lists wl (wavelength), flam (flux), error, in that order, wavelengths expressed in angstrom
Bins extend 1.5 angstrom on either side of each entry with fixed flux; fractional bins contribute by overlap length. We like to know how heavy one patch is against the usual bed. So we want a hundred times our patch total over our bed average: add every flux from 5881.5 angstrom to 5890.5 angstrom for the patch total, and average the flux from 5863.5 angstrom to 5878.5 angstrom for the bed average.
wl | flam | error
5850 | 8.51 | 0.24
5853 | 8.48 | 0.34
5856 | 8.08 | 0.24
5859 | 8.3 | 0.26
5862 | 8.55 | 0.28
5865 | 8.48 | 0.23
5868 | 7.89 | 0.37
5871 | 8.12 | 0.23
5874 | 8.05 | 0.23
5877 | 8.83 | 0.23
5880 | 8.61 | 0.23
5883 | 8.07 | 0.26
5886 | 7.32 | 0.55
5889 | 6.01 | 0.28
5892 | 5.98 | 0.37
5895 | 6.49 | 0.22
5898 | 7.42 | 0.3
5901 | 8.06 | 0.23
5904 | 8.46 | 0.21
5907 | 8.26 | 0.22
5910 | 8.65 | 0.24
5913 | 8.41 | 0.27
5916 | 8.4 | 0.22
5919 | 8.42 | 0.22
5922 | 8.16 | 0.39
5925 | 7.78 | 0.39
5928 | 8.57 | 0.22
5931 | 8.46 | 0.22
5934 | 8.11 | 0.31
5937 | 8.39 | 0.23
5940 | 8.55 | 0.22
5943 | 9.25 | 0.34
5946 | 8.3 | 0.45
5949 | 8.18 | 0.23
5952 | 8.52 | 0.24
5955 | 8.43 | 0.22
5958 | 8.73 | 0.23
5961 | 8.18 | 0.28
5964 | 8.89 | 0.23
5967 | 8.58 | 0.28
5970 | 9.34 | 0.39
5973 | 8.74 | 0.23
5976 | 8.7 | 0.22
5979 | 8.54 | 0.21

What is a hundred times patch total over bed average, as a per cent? 259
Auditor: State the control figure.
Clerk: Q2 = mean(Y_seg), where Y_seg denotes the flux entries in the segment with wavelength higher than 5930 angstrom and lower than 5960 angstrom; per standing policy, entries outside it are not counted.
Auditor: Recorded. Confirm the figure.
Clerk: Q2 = 8.49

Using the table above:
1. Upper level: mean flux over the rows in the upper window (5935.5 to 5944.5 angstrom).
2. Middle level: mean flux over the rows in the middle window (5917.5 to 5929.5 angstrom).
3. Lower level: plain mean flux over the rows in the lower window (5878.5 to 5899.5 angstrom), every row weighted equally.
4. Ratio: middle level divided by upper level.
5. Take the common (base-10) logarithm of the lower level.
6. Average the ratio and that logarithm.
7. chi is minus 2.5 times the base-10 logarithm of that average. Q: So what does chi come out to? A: 0.12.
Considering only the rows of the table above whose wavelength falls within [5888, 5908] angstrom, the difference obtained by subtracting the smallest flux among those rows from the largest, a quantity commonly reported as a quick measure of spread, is 2.5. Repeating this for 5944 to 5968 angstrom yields 0.7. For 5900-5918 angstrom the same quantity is 0.6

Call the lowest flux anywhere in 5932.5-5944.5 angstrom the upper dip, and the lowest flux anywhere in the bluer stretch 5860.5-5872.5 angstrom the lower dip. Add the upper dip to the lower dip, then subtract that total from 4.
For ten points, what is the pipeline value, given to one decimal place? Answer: -12.0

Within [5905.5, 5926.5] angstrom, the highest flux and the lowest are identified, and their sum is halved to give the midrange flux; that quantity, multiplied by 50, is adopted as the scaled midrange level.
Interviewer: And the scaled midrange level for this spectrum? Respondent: 411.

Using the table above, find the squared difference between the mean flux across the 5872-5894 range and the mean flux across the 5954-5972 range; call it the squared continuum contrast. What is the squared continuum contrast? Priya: 1.3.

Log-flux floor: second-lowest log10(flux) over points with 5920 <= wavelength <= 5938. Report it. 0.909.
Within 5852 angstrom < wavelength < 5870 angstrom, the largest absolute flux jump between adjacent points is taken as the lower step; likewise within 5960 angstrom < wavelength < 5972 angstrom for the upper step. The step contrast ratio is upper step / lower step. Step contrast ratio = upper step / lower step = 1.3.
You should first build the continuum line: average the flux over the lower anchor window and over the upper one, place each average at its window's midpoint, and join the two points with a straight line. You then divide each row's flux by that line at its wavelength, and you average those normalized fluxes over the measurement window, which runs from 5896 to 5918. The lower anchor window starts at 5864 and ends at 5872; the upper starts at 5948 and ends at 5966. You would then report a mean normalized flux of 0.99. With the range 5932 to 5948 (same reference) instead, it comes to 1.01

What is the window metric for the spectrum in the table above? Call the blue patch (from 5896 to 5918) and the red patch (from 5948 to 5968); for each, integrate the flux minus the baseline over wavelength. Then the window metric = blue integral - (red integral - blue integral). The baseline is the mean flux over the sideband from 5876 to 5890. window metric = 4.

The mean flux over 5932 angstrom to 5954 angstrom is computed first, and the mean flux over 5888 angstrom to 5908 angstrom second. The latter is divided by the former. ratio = 0.855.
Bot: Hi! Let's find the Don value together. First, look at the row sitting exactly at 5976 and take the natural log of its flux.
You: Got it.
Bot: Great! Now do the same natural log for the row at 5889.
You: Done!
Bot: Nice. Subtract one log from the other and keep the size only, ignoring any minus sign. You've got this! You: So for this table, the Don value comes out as 0.37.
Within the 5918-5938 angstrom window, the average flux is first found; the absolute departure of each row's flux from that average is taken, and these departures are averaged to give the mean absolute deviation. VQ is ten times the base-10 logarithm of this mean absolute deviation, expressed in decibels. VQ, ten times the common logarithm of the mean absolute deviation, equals -6.6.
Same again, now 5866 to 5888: -4.7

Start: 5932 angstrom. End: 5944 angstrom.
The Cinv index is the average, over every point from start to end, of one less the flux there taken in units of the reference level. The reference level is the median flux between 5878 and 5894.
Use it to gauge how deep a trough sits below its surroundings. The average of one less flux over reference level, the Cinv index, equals -0.17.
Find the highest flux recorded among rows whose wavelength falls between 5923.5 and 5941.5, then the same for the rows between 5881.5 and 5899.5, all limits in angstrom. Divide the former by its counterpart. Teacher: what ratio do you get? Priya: 1.06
